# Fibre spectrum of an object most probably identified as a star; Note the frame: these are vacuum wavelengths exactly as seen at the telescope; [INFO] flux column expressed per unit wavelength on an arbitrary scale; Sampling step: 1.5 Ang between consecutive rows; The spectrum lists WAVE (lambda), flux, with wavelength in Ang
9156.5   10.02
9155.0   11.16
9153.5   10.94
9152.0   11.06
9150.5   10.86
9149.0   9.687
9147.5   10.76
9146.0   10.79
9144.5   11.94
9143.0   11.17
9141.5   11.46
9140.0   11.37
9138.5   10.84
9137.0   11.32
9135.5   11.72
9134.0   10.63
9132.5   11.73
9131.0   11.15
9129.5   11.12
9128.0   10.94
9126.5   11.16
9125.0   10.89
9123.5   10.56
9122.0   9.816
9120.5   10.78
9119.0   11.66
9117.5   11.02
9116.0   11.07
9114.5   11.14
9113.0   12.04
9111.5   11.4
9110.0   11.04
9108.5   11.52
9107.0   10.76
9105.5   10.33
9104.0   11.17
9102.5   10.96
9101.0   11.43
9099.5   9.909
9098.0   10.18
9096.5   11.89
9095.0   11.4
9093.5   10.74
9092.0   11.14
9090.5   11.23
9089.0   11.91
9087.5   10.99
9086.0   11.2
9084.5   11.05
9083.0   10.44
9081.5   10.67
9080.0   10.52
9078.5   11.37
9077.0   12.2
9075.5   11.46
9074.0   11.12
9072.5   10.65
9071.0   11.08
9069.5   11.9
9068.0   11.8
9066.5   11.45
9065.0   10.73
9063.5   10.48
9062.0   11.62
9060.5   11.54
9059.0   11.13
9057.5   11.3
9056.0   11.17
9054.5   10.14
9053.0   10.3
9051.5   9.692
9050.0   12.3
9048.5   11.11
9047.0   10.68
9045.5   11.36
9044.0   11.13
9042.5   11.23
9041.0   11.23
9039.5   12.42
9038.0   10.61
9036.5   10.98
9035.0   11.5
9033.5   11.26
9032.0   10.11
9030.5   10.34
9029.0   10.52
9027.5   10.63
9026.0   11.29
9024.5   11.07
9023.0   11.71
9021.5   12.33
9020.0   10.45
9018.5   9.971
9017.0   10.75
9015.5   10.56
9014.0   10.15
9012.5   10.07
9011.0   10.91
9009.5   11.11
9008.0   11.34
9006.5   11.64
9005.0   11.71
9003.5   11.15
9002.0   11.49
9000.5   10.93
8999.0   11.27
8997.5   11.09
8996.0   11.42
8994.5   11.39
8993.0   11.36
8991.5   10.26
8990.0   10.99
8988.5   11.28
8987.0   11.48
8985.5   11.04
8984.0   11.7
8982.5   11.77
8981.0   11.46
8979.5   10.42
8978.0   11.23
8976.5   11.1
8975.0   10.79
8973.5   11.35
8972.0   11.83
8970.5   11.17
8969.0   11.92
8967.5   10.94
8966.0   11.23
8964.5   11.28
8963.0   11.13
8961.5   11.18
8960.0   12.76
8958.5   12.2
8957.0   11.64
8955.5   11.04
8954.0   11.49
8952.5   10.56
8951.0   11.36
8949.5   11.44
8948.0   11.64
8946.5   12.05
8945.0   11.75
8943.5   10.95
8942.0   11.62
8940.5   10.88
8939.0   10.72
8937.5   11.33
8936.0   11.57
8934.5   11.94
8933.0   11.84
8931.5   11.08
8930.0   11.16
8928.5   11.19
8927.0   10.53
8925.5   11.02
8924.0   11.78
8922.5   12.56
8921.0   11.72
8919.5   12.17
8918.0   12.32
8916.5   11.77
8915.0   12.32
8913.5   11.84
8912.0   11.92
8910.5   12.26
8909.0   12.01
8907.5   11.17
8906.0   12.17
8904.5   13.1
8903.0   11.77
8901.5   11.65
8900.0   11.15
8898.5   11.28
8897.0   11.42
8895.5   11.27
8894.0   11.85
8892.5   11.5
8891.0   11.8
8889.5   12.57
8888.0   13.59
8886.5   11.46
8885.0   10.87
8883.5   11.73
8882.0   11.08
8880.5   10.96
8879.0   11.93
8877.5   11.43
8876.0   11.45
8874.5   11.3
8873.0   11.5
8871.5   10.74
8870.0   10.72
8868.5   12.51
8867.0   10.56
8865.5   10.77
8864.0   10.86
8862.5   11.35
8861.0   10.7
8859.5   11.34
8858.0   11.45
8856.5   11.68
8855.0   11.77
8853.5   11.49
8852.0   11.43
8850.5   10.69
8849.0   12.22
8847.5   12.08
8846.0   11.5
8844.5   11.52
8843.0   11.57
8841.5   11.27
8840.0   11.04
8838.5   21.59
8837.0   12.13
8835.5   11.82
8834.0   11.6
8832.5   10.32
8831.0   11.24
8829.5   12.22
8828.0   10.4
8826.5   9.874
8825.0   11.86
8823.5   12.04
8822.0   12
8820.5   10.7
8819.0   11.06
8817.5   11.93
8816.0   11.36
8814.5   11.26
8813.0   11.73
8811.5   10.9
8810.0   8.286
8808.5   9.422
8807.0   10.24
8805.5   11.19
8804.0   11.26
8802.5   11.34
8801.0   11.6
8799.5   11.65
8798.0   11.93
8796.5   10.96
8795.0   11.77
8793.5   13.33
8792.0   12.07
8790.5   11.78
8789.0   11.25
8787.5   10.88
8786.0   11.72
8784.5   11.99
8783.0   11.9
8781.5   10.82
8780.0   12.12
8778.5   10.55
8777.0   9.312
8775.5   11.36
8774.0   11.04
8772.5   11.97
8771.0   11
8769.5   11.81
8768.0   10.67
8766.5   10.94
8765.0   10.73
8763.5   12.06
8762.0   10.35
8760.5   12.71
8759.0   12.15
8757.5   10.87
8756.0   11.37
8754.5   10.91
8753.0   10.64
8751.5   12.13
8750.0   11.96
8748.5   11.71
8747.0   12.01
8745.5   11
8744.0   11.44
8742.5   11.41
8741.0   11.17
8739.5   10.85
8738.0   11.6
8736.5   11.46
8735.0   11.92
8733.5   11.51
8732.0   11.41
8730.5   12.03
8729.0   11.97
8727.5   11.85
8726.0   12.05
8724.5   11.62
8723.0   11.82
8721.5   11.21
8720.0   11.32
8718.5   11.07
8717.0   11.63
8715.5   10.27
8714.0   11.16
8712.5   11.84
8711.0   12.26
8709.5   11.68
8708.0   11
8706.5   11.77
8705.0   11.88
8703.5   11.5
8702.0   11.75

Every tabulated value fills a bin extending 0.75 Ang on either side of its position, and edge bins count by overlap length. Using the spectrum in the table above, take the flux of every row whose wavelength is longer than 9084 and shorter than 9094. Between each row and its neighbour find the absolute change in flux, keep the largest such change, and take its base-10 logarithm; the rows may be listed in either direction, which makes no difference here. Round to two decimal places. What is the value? -0.04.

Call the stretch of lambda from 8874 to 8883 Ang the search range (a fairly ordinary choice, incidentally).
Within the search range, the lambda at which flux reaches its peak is 8879.0 Ang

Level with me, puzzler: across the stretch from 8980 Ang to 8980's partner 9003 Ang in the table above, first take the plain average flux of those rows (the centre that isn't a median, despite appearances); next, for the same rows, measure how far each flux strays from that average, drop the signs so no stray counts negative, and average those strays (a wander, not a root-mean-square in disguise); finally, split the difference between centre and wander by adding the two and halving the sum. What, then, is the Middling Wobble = 5.76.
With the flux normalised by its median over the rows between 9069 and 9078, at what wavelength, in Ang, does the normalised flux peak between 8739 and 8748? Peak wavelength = 8747.0 Ang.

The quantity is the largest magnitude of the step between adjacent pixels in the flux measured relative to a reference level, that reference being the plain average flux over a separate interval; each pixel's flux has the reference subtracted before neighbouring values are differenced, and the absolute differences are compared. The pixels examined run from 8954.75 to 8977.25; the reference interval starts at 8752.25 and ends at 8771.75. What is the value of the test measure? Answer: 1.58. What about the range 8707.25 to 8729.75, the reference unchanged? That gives 1.36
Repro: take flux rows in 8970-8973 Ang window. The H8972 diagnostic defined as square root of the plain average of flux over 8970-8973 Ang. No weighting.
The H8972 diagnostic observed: 3.39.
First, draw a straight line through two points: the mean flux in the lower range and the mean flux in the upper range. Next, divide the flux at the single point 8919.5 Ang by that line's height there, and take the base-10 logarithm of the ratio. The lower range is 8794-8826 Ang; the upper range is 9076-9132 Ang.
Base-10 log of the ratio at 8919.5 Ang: 0.039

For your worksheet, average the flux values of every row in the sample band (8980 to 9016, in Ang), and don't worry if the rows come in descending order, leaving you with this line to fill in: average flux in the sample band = 11.1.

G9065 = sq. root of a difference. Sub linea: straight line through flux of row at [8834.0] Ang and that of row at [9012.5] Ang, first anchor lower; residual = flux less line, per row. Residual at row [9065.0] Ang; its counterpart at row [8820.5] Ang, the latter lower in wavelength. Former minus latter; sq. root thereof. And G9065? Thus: 1.5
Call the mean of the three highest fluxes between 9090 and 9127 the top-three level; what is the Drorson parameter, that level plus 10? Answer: 21.9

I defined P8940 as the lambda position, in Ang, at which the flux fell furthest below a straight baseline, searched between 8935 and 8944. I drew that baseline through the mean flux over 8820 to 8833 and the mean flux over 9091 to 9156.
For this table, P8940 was 8939.0 Ang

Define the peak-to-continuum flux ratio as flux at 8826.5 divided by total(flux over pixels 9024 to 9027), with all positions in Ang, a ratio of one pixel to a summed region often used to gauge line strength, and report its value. 0.442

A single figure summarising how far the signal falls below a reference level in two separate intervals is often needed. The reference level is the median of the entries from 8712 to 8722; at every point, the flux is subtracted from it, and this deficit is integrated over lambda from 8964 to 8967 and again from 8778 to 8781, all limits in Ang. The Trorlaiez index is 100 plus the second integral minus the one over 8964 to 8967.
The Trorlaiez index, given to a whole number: 100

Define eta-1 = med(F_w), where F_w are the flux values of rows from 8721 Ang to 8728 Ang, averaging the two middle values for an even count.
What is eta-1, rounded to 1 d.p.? 11.8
